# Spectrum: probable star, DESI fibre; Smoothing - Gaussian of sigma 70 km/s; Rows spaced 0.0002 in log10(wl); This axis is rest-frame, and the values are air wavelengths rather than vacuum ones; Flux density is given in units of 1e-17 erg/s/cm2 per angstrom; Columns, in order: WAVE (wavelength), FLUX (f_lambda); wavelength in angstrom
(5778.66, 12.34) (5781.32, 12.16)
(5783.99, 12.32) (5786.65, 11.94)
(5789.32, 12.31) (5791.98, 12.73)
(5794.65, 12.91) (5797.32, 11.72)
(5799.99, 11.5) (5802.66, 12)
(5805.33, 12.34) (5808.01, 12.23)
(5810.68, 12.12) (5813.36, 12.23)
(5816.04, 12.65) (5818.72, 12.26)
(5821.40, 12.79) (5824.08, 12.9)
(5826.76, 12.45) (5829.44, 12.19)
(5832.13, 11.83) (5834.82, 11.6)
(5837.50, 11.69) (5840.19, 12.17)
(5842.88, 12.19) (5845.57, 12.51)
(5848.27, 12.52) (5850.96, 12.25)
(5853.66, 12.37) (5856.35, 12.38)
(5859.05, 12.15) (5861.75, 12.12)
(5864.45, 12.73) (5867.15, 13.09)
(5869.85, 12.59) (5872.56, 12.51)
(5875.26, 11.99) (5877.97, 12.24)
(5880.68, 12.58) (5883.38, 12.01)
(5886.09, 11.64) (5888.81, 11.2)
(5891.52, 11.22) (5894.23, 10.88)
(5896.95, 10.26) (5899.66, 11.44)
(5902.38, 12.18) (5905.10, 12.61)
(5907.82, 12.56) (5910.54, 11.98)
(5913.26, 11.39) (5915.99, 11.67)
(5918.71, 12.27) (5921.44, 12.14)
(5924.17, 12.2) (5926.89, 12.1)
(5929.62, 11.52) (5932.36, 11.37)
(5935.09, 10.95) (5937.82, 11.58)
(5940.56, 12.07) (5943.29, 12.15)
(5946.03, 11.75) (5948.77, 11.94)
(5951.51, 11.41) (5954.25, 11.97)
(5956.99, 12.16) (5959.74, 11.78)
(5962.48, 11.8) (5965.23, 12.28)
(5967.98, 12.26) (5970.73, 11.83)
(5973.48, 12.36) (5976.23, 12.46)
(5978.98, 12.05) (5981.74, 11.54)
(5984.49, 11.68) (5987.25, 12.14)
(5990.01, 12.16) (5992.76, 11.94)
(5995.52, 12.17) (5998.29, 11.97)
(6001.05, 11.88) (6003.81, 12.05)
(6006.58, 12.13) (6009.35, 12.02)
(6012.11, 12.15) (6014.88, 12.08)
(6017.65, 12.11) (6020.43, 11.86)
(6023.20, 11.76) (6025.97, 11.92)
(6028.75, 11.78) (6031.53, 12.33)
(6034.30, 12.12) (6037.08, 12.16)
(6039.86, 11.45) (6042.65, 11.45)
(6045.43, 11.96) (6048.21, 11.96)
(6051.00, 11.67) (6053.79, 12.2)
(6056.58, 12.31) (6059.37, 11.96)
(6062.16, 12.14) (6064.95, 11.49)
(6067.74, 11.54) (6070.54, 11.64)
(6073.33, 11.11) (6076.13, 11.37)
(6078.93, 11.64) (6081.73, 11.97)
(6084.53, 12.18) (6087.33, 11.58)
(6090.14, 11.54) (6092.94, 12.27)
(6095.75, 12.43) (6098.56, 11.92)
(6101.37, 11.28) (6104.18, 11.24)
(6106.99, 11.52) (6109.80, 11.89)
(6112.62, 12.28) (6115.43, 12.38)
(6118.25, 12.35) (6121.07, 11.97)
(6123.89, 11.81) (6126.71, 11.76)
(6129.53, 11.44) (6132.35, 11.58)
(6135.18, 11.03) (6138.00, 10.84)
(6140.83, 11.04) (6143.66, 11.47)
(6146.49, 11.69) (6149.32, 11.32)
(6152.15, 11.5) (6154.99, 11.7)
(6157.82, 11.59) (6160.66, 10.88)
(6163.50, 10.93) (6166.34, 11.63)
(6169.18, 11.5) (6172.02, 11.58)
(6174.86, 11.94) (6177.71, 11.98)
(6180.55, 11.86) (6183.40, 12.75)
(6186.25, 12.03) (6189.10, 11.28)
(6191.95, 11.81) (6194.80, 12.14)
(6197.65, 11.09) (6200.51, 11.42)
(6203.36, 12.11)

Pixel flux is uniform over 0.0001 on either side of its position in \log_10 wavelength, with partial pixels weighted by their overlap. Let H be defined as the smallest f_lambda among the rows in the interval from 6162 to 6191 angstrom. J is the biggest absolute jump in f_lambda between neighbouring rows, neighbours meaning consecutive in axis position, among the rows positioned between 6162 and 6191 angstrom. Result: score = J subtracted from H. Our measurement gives 10.0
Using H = 10.93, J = 0.89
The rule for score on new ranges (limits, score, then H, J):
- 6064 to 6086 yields 10.6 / 11.11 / 0.53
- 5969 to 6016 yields 11.0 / 11.54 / 0.53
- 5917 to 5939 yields 10.3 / 10.95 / 0.63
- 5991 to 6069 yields 10.7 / 11.45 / 0.71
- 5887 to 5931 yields 9.1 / 10.26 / 1.18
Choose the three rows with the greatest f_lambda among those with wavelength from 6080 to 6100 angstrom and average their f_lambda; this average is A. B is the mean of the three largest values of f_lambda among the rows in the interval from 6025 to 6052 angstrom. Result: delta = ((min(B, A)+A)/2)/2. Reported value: 6.12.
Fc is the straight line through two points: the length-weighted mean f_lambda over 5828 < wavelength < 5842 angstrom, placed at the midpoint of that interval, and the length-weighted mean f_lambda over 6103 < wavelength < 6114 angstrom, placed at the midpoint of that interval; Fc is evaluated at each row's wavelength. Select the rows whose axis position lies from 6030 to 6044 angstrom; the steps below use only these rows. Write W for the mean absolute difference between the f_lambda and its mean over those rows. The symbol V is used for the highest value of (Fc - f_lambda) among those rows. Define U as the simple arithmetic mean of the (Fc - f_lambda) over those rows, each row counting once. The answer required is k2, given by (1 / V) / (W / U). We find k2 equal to -1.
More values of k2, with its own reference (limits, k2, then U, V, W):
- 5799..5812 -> -1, -0.11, 0.4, 0.23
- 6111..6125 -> 25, -0.42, -0.1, 0.21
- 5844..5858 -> 17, -0.50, -0.3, 0.09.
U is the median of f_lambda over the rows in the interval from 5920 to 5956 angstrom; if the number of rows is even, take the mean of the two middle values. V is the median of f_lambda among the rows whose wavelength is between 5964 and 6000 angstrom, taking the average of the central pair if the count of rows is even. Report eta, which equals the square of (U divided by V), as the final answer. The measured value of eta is 0.97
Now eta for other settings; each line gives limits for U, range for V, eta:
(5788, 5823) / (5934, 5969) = 1.05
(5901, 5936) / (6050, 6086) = 1.08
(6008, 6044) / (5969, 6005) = 1.00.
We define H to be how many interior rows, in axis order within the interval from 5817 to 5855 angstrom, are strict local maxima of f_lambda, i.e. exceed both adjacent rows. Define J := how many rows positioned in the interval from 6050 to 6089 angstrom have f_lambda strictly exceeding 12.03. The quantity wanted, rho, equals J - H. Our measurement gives 2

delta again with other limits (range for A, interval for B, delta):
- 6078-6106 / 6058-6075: 6.05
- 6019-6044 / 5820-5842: 6.10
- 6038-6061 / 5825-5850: 6.08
